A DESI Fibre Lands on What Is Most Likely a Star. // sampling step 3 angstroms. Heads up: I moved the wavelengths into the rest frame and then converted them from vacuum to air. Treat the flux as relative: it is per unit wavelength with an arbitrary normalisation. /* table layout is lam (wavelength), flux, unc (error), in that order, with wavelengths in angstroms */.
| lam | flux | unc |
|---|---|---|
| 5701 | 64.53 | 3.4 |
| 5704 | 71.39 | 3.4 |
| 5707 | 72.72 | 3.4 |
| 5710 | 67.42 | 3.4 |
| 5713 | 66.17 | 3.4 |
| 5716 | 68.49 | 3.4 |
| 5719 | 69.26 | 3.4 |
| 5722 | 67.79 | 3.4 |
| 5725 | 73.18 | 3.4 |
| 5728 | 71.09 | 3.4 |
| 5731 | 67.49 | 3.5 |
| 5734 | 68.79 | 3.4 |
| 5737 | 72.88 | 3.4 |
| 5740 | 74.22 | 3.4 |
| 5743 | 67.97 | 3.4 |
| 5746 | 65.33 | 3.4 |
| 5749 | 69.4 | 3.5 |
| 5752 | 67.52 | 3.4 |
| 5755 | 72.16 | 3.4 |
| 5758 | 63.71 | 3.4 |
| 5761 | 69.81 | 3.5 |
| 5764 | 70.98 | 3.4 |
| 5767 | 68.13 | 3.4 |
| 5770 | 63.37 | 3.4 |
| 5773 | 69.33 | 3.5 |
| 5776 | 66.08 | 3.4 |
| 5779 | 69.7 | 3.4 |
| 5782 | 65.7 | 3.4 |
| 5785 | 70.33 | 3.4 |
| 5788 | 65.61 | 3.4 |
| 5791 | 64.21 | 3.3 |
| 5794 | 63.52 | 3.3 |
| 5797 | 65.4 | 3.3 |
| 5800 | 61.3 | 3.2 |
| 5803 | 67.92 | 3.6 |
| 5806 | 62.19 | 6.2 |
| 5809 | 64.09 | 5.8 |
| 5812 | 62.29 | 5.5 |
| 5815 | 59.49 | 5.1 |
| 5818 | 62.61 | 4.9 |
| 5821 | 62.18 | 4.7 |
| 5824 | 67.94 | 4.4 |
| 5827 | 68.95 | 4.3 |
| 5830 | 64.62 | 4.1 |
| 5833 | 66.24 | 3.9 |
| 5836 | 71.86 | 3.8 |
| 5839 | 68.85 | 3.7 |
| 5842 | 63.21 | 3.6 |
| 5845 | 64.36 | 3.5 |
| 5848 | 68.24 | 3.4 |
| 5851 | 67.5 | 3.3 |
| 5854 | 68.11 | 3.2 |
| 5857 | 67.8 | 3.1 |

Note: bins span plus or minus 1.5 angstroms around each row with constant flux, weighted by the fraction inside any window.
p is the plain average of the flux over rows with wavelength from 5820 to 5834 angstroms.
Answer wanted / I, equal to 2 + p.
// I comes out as 68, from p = 66.0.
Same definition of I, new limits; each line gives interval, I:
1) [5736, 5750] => 72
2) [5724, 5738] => 73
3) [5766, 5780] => 69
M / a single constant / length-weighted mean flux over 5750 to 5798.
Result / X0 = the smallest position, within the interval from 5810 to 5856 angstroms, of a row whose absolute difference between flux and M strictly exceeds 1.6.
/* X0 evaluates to 5812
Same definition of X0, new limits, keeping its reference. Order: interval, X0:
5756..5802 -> 5758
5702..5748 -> 5704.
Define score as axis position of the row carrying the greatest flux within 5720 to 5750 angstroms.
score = 5740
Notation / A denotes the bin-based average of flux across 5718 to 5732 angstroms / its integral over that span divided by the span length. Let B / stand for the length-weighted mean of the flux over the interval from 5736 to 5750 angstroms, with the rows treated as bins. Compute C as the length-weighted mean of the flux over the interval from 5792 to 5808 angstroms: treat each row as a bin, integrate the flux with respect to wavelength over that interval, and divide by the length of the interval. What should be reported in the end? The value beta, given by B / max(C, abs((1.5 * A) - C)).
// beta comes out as 1.09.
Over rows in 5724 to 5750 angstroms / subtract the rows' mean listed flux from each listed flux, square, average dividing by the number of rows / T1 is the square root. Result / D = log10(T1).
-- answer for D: 0.45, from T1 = 2.82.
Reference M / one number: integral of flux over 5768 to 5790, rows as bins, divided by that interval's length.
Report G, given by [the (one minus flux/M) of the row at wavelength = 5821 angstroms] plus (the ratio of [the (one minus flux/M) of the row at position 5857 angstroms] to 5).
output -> 0.07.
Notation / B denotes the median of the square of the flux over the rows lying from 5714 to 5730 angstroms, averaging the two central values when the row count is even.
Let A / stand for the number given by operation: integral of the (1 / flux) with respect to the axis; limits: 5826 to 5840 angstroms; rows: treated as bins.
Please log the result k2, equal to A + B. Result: 4797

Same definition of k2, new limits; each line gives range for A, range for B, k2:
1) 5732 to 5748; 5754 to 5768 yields 4874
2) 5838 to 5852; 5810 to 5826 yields 3880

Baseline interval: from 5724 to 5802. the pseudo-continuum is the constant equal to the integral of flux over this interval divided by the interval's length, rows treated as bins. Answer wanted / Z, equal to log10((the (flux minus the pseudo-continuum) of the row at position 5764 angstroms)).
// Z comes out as 0.5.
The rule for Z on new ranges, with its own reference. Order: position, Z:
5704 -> 0.5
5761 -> 0.3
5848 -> -0.5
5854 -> -0.8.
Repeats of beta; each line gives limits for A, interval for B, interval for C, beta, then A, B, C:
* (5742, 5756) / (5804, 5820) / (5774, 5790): 0.92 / 68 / 62.3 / 67.4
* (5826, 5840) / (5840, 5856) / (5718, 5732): 0.95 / 68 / 66.4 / 69.9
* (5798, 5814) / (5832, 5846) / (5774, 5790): 0.99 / 63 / 67.0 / 67.4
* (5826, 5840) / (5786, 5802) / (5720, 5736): 0.92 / 68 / 64.3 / 69.8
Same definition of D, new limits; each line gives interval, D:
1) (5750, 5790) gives 0.43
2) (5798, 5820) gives 0.39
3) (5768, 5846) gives 0.49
